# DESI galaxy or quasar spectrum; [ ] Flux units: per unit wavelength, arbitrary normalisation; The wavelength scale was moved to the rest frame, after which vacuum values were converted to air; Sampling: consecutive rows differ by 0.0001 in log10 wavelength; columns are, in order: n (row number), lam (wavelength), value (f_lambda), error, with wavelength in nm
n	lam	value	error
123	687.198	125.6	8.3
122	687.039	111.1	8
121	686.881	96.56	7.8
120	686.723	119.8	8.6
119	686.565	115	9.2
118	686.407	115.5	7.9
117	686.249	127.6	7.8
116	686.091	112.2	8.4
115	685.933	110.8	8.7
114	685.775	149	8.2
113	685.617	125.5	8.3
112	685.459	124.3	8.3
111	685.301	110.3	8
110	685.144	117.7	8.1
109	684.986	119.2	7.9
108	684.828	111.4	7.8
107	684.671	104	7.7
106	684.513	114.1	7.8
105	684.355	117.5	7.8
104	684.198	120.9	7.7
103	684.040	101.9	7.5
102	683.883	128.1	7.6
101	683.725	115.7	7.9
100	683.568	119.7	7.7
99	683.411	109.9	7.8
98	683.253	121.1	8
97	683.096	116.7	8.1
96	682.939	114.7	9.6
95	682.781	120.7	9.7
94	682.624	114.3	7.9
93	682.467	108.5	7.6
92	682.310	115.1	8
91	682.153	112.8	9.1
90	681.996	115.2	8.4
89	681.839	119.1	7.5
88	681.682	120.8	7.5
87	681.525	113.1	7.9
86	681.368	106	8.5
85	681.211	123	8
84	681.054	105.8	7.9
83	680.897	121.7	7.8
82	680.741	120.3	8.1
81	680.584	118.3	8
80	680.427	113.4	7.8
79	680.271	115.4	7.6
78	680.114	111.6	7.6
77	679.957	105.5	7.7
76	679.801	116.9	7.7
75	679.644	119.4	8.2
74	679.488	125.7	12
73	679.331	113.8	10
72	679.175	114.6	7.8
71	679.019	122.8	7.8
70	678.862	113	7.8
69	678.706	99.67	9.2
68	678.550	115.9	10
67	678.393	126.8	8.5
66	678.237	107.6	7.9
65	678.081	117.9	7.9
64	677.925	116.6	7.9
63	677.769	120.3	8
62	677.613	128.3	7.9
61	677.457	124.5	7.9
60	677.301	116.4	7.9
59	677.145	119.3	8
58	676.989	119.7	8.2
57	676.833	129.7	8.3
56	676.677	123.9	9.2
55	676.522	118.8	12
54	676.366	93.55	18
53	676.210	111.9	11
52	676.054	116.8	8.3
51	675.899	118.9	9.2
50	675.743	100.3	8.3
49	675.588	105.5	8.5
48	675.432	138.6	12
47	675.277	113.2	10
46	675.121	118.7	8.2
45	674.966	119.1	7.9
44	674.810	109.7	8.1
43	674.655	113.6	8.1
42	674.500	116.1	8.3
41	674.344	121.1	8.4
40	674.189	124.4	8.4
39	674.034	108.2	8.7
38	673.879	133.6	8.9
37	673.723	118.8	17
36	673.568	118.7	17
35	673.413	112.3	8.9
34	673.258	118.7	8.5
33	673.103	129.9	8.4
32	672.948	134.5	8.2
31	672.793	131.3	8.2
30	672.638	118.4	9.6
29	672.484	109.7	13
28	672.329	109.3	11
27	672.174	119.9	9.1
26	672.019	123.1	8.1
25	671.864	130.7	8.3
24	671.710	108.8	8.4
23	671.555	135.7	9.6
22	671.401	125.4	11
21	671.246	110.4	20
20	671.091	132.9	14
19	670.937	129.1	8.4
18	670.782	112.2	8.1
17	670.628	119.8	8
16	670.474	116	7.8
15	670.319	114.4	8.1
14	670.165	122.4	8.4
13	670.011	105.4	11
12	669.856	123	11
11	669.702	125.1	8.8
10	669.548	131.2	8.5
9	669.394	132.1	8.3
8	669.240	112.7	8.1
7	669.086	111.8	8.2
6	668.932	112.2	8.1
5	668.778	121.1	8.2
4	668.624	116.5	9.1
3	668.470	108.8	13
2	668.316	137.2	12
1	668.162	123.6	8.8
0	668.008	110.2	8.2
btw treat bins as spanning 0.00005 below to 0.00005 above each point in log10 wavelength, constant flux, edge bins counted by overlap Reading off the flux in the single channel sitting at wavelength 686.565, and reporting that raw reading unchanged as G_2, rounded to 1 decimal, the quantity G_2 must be 115.0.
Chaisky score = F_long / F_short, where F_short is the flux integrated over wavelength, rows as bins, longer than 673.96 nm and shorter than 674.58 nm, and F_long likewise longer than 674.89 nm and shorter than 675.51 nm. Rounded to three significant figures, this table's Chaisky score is 1.04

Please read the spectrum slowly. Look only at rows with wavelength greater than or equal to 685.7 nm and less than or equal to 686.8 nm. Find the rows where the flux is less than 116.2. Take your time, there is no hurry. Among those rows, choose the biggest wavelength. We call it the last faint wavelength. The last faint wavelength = 686.565 nm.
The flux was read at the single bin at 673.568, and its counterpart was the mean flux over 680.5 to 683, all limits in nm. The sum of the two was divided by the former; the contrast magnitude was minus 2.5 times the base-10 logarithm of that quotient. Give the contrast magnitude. -0.74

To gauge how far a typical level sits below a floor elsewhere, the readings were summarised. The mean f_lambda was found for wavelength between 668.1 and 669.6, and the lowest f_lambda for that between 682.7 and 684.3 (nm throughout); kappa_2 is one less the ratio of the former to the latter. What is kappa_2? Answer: -0.18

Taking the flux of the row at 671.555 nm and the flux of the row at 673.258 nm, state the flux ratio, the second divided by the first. 0.87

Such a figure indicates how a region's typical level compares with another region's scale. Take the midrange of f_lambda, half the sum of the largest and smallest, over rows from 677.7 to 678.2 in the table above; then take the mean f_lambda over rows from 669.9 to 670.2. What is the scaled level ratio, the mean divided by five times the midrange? 0.192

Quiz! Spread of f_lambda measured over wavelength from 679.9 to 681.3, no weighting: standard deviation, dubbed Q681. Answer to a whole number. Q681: 6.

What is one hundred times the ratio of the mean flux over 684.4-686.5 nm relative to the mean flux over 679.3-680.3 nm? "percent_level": 102.7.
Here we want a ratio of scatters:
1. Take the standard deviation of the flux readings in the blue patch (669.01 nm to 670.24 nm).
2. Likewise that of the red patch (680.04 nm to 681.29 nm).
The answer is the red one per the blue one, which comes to 0.60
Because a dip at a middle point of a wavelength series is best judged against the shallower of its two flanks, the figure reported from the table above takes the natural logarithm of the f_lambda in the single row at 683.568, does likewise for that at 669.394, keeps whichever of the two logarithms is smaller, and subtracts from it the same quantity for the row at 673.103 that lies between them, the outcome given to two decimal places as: -0.08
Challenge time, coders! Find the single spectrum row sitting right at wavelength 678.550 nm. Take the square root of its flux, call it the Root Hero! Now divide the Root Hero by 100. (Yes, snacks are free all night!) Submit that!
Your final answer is 0.108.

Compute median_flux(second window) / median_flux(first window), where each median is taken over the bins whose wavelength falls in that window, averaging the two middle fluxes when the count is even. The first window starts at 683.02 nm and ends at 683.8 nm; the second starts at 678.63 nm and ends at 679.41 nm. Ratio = 0.98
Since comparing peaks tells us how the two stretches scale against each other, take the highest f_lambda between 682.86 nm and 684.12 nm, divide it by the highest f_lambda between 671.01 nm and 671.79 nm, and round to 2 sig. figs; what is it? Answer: 0.94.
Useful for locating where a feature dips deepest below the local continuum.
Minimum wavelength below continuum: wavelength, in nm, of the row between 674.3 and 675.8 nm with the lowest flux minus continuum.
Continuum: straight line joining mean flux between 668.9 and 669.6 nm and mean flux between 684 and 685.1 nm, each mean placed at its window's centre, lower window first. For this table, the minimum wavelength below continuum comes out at 675.743 nm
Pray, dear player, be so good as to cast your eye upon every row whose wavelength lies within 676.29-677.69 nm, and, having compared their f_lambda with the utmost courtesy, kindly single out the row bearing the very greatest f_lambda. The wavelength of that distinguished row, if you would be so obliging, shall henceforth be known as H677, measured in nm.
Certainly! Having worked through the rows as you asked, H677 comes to 676.833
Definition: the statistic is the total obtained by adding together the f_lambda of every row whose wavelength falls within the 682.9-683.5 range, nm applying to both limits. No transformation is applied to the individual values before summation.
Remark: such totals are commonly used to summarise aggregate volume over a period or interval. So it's 462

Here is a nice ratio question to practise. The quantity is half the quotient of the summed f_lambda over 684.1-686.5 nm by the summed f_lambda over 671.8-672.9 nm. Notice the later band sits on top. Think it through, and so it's 1.1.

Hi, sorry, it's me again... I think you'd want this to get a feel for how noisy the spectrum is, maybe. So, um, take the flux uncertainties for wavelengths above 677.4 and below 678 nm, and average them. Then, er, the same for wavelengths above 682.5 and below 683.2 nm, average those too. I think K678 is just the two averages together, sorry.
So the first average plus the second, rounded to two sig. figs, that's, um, 17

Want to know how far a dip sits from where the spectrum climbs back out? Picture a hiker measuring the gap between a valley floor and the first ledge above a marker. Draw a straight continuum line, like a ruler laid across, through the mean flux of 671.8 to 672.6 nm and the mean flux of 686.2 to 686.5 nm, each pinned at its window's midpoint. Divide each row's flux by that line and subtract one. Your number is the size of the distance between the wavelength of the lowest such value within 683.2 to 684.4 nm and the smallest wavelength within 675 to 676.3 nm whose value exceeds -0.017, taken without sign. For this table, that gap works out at 8.92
